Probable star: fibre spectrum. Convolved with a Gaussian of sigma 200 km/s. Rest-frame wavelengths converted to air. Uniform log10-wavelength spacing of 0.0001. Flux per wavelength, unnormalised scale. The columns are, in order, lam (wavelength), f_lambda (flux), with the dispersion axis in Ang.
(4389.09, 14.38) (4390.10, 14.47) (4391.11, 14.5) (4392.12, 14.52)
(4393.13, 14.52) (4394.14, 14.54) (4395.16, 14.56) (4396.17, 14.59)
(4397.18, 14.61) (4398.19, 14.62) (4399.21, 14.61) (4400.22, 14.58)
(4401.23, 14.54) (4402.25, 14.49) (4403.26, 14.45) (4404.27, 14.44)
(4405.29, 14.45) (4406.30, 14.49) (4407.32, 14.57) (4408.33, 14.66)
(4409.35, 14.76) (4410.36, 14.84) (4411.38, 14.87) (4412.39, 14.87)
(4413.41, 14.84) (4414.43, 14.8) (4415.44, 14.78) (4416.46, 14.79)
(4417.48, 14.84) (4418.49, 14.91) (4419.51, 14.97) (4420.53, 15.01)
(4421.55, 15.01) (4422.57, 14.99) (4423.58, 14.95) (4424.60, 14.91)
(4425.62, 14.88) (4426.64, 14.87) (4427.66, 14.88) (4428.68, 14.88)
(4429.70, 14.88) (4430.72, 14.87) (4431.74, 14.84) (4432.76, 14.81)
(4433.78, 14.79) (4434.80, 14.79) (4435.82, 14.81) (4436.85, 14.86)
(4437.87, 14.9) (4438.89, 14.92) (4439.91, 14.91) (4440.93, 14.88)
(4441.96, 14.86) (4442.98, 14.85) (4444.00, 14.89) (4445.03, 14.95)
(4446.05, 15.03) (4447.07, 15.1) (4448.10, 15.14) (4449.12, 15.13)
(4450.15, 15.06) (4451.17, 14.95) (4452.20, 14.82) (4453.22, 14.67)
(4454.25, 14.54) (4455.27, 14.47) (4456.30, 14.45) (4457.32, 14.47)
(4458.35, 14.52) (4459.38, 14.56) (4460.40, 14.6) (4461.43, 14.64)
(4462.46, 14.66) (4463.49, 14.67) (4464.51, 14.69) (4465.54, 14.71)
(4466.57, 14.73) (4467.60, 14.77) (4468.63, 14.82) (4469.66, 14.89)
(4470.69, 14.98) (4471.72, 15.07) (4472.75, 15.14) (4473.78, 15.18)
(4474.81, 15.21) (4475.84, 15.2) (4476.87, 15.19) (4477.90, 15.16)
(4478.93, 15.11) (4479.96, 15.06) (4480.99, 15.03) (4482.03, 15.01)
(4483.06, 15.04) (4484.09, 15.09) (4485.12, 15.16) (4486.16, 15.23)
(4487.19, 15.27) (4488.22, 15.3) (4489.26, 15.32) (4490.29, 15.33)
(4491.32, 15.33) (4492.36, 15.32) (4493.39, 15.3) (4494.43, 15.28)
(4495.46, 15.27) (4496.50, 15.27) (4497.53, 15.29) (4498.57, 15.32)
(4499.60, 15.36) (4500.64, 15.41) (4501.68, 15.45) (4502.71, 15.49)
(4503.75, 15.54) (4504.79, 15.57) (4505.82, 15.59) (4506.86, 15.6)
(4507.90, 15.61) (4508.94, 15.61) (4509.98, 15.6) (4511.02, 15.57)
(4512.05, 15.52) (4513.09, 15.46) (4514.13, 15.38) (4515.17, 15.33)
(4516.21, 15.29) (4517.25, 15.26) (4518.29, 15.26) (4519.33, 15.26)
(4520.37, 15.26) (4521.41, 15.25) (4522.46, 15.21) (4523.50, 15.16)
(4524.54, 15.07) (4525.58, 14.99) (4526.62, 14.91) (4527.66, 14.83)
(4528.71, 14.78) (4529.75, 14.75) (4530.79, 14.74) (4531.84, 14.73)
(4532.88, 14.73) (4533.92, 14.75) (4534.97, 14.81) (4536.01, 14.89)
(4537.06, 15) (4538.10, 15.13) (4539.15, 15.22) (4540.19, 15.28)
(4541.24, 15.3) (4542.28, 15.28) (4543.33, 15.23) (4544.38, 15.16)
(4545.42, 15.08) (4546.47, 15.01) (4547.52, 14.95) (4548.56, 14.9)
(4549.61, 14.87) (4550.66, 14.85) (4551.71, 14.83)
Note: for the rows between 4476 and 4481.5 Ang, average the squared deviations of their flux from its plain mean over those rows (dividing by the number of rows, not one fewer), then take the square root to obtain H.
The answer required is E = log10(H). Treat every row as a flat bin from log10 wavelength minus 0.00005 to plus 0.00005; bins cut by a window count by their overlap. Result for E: -1.2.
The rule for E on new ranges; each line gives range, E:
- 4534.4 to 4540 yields -0.8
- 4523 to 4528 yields -0.9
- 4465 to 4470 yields -1.2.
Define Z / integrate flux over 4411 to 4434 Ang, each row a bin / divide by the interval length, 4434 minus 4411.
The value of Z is 14.9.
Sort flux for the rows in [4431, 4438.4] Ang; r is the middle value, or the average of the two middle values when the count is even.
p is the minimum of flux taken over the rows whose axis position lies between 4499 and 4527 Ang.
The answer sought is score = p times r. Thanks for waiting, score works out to 221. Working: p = 14.91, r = 14.8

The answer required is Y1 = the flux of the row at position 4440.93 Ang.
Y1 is 14.88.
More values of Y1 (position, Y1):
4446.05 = 15.03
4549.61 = 14.87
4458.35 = 14.52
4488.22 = 15.3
